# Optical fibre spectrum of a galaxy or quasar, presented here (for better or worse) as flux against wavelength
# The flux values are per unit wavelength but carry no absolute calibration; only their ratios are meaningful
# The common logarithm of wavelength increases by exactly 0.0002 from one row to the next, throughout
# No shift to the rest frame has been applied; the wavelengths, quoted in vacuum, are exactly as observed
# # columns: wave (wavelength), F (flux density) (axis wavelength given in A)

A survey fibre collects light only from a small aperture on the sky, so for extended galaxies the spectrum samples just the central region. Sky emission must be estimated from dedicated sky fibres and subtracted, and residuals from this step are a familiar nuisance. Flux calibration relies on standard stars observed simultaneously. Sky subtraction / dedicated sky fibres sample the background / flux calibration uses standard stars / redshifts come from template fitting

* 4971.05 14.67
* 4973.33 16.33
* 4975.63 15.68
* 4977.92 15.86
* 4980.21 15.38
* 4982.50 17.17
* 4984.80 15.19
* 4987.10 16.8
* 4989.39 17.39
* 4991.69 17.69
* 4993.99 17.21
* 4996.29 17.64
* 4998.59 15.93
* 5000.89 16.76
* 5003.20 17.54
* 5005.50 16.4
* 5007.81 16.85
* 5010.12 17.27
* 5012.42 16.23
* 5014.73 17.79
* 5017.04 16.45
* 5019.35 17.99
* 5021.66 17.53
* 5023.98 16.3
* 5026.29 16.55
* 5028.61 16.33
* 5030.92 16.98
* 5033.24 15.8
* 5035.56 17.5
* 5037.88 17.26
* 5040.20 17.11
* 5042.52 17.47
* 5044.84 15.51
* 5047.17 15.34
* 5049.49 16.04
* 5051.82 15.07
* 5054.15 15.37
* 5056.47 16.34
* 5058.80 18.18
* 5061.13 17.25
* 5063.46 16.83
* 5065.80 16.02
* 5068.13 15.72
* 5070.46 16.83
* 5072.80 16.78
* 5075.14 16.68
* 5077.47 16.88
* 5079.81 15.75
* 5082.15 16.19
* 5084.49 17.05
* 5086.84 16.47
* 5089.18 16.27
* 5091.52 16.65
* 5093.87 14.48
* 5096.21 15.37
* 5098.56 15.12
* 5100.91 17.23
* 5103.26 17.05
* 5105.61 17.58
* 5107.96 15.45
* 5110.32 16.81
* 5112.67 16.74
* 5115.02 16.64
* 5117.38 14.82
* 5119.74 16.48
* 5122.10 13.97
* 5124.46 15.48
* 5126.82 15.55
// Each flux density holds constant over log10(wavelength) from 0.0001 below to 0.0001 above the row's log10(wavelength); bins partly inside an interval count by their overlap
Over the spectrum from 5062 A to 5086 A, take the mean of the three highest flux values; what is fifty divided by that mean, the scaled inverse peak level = 2.96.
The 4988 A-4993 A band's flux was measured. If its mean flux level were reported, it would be 17.5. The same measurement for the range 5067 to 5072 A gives 16.3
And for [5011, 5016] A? 17.0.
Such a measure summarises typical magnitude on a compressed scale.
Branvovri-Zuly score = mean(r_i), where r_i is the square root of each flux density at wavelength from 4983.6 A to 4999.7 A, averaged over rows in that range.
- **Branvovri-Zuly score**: 4.10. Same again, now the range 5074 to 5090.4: 4.06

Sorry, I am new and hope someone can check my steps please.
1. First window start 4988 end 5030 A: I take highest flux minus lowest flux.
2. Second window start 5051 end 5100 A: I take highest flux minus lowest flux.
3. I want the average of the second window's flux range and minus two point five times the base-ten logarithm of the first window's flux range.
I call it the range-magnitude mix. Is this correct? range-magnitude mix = 1.5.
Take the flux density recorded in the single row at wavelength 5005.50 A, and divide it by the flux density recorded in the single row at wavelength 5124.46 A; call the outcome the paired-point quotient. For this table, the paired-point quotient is 1.06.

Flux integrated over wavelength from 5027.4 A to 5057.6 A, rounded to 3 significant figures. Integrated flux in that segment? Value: 493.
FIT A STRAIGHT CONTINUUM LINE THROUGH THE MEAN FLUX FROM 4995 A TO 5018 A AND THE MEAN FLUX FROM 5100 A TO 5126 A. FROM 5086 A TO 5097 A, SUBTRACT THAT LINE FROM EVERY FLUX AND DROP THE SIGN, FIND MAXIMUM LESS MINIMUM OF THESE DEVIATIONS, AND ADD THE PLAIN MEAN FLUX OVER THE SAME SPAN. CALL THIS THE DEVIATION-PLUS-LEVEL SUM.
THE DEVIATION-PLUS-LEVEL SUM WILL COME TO 17.6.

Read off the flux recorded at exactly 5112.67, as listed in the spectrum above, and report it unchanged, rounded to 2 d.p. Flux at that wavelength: 16.74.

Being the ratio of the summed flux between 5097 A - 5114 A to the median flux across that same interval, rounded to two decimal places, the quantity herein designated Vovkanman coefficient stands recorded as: 6.90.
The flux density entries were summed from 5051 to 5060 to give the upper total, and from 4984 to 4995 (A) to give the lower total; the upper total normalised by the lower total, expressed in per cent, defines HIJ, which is 77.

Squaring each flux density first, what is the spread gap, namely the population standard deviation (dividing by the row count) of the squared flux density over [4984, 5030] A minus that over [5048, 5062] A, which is -12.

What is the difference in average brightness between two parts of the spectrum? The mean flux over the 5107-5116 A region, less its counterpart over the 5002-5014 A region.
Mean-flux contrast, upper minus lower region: -0.45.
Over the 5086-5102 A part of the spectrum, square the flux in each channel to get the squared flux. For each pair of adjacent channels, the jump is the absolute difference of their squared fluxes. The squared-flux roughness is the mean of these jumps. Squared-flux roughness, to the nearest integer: 32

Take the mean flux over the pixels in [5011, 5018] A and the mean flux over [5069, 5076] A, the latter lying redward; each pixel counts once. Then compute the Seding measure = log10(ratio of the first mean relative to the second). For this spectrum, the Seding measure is 0.00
